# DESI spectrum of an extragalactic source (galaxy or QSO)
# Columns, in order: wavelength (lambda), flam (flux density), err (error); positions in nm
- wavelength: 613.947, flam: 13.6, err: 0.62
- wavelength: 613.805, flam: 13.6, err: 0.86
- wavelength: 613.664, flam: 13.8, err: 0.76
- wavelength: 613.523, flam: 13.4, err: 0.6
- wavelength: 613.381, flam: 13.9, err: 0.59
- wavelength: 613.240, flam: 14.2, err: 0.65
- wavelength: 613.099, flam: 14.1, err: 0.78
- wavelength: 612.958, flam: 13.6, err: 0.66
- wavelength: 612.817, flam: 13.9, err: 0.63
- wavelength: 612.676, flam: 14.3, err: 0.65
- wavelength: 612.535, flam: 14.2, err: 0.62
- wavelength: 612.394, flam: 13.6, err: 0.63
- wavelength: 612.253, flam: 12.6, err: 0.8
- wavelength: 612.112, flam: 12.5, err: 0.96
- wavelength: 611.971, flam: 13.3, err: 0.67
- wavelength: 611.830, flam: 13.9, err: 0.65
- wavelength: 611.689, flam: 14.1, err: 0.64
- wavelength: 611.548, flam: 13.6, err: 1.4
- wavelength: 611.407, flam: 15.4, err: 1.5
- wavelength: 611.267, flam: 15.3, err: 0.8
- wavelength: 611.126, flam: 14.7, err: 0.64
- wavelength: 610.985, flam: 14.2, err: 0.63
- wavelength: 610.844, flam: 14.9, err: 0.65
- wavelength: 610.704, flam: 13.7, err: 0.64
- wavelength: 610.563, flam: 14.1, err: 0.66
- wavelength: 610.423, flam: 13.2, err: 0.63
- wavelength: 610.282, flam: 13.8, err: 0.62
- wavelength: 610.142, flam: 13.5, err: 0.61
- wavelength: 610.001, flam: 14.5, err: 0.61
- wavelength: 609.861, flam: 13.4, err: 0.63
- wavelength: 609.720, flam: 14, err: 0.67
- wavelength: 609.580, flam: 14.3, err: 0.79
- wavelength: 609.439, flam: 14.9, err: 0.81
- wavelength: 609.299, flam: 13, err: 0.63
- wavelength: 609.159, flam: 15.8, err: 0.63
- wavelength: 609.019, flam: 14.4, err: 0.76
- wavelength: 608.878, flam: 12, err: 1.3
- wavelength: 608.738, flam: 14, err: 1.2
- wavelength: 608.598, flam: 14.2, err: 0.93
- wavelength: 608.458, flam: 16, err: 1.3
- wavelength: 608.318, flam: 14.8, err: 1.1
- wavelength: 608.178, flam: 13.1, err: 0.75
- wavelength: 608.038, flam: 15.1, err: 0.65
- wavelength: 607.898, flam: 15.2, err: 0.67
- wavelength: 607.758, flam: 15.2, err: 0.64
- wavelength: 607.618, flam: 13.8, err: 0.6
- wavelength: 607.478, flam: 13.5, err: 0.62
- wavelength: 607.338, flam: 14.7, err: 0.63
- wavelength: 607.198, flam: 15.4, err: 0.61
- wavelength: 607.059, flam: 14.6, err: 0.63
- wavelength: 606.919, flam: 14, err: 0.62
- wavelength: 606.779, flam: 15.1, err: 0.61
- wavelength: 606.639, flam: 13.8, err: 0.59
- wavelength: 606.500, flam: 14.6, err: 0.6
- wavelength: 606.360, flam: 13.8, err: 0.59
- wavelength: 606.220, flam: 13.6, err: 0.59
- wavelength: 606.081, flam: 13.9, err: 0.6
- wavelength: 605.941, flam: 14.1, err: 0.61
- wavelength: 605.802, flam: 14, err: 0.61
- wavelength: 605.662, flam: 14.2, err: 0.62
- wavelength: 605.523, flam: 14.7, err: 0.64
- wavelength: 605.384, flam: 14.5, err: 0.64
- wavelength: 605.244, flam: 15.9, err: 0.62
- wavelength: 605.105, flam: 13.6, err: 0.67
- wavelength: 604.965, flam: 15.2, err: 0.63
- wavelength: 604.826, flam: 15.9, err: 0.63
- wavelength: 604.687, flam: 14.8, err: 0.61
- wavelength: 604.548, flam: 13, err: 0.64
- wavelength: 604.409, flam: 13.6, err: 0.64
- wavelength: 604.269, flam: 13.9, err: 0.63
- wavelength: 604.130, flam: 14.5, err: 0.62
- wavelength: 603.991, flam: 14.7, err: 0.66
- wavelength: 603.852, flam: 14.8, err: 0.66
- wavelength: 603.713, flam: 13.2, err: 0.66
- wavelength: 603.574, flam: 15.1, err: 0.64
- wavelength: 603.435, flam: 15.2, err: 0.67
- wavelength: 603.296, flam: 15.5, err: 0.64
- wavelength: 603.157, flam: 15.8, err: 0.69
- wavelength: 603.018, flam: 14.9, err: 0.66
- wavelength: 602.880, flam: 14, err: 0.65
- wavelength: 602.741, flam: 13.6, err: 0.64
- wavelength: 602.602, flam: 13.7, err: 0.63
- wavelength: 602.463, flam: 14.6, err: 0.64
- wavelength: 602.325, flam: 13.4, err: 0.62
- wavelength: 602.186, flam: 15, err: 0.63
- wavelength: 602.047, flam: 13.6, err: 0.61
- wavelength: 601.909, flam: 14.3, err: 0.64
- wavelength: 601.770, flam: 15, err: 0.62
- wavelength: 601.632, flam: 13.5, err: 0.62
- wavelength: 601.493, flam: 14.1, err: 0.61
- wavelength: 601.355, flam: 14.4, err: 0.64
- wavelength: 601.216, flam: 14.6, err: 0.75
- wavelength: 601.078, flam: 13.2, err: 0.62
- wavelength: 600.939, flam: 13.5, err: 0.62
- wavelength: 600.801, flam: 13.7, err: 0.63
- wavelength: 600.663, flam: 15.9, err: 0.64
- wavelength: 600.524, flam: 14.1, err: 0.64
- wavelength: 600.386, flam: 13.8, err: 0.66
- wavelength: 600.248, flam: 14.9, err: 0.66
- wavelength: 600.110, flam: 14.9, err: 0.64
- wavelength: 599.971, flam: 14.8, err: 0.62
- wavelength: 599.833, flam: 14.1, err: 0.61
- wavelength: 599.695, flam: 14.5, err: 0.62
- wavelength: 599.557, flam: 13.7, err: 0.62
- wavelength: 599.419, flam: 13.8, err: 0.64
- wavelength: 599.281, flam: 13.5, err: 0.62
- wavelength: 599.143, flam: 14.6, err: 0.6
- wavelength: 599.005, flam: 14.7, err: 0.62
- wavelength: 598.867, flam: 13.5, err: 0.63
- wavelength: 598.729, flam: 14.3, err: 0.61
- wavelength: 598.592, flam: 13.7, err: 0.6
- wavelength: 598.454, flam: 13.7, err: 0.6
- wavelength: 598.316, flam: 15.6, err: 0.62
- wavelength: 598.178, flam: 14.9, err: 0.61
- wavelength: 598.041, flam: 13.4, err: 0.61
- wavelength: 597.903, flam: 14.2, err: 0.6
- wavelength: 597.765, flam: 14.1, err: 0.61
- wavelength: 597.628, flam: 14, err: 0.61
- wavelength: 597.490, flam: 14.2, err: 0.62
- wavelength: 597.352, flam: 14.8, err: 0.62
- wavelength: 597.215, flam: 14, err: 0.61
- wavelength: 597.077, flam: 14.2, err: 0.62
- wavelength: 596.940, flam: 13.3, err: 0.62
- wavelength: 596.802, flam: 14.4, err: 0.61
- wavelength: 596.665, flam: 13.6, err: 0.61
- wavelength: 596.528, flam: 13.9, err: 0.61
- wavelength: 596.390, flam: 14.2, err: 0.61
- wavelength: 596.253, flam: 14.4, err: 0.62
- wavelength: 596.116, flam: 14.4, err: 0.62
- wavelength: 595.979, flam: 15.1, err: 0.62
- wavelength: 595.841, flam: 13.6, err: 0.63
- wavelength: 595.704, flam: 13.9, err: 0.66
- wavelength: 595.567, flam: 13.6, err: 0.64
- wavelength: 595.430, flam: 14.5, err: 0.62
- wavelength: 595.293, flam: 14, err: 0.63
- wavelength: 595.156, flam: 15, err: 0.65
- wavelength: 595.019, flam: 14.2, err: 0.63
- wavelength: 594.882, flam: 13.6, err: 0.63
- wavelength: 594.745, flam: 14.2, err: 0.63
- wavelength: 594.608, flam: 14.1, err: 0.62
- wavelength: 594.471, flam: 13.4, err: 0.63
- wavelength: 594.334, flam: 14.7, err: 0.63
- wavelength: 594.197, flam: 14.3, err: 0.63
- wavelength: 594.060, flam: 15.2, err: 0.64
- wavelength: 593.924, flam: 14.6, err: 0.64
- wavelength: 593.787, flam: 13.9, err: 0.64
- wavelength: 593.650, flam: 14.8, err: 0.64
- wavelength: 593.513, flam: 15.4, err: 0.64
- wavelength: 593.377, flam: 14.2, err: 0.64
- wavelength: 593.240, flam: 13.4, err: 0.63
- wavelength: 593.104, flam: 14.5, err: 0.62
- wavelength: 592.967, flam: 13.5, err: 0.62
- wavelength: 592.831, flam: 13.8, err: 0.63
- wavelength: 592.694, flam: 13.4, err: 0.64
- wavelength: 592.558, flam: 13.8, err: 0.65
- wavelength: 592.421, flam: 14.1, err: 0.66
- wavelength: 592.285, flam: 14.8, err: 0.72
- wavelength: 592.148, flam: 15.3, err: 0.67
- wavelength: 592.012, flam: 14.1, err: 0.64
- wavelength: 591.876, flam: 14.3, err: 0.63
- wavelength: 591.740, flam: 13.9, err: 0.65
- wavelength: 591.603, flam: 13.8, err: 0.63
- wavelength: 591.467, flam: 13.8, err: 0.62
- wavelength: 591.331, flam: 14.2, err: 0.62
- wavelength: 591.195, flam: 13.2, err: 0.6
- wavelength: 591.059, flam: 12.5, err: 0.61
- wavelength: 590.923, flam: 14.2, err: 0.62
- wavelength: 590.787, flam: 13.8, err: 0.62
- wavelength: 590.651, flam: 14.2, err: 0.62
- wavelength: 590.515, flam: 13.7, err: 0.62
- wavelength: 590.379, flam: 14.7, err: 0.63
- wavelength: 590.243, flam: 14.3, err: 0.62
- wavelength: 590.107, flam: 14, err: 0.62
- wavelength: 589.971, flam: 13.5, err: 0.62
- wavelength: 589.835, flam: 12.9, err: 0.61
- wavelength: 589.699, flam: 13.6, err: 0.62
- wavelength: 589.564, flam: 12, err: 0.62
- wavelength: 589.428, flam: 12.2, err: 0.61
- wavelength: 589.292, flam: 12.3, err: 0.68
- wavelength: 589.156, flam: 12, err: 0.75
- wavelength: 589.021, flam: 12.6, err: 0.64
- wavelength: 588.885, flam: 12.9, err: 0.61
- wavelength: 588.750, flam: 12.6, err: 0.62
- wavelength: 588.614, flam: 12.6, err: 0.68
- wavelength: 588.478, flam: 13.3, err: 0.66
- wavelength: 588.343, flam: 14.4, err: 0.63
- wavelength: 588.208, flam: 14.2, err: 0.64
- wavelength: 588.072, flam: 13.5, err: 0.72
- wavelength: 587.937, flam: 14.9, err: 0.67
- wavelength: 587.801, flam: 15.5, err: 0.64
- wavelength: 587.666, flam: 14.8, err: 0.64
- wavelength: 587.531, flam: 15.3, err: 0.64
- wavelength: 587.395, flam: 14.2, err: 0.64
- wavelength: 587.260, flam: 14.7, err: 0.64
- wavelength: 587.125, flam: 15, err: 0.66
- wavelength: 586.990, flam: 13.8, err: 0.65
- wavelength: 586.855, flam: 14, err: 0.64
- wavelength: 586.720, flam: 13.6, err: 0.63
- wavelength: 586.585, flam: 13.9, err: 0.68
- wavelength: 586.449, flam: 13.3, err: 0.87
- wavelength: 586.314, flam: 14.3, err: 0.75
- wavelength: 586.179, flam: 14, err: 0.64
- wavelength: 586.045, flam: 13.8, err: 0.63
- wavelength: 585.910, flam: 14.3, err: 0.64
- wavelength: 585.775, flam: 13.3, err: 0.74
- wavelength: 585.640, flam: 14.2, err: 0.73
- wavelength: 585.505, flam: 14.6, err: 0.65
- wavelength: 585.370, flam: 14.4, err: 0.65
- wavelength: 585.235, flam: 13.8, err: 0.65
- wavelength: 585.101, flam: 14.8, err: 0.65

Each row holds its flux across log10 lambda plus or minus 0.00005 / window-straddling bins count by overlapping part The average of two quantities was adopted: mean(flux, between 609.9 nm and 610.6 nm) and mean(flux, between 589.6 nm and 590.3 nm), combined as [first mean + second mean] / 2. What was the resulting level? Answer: 13.7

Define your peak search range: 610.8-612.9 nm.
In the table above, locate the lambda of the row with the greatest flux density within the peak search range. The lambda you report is 611.407 nm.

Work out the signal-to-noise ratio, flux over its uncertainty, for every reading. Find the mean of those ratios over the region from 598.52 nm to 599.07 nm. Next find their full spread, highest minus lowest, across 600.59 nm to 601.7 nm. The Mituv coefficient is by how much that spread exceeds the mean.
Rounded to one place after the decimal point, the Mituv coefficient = -17.5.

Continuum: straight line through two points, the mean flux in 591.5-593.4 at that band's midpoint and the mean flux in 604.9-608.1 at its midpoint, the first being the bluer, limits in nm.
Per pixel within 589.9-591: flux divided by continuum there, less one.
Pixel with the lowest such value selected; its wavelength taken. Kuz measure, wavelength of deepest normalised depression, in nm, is 589.971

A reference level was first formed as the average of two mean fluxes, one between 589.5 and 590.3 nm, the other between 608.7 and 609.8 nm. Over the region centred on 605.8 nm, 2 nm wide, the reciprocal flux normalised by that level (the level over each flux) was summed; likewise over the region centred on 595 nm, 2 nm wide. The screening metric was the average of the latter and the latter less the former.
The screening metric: 7.35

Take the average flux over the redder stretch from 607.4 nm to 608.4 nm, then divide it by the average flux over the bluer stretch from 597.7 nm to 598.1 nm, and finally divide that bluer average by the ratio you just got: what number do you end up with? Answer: 13.4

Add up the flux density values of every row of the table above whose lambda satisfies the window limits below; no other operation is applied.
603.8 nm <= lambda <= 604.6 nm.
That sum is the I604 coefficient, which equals 84.5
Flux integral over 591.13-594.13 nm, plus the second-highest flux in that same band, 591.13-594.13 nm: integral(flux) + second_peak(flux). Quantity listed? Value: 57.9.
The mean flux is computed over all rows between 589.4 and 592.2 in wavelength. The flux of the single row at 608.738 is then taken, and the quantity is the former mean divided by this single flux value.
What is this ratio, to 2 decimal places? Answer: 0.98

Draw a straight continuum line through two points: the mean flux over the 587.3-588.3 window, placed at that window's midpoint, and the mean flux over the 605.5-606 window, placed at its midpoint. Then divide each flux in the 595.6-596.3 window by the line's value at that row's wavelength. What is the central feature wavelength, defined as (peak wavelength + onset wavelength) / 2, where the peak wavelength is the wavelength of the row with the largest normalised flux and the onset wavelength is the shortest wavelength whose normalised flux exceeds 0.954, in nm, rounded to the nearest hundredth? 595.84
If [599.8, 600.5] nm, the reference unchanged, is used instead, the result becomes 600.04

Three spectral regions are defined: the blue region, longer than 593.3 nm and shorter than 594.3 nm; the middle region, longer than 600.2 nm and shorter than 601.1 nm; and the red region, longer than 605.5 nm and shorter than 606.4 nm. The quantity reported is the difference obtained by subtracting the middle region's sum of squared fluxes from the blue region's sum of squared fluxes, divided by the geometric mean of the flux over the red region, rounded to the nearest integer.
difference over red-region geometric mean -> 7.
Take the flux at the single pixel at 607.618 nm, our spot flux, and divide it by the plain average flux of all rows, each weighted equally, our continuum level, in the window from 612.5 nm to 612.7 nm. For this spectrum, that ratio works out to 0.97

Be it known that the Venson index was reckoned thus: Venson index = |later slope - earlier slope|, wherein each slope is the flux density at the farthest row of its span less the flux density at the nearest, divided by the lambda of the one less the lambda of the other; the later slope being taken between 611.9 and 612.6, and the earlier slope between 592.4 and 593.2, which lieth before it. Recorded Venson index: 1.0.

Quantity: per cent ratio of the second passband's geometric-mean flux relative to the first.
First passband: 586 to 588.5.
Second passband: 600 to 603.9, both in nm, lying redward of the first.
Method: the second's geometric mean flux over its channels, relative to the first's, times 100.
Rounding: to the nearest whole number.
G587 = 101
